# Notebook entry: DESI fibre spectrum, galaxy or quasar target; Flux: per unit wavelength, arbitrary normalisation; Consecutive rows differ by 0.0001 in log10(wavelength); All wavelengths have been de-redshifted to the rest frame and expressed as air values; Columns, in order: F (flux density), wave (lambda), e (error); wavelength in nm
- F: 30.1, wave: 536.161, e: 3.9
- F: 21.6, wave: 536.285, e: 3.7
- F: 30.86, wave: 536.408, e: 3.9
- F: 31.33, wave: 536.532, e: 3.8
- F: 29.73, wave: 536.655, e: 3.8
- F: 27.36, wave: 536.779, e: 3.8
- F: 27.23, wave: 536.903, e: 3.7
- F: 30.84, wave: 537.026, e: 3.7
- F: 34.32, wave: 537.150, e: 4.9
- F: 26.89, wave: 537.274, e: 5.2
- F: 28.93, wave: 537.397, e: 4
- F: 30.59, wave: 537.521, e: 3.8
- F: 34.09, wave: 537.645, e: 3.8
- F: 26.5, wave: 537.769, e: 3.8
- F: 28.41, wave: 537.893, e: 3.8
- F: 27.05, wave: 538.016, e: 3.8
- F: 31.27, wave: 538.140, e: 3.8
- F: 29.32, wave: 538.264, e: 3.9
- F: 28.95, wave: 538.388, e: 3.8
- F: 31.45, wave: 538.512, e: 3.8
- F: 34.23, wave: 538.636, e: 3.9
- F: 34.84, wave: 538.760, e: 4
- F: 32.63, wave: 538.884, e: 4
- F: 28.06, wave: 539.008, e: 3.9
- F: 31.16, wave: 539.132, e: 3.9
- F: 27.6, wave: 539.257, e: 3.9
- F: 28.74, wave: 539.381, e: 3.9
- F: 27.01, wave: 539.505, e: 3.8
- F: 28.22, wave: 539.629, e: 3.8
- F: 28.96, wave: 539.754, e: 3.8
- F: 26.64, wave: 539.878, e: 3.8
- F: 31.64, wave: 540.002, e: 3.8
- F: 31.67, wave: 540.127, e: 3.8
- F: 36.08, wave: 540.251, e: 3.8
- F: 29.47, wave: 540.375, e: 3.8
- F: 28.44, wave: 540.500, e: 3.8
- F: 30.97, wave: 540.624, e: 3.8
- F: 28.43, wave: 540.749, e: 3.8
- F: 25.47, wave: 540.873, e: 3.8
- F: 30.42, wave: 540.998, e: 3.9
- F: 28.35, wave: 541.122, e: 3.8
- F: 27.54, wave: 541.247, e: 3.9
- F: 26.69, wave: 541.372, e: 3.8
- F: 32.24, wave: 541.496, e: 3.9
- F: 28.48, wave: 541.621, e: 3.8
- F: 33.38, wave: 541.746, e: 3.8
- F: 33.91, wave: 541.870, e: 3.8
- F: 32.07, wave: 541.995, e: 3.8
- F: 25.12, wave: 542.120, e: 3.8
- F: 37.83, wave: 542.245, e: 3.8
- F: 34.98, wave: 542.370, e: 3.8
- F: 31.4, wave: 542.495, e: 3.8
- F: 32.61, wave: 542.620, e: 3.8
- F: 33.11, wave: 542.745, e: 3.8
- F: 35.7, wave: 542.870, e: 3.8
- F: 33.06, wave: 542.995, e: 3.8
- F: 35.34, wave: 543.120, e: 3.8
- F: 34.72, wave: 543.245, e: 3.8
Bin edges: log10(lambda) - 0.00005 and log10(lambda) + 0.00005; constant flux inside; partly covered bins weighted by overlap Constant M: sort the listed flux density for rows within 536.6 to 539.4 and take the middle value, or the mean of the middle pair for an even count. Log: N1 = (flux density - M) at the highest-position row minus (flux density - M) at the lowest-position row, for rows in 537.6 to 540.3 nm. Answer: 2.0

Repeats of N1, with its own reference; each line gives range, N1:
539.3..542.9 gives 7.0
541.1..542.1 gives 3.7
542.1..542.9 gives 10.6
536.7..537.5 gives 1.6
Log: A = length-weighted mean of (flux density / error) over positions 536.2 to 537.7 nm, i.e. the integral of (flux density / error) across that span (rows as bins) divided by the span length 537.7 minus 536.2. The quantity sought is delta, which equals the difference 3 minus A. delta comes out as -4.42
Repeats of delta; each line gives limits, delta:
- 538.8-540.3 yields -4.76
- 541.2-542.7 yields -5.23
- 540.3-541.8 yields -4.63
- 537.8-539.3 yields -4.84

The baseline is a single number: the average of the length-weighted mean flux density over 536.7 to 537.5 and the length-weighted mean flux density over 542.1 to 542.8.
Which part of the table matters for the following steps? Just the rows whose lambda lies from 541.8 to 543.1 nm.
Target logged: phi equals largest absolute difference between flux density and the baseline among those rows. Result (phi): 6.7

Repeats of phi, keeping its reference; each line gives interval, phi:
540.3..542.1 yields 5.7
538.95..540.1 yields 4.5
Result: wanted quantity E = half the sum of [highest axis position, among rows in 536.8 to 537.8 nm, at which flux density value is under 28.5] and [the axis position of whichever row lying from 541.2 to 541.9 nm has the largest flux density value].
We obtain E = 539.82 nm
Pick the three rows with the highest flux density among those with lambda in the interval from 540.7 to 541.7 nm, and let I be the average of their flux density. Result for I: 30.4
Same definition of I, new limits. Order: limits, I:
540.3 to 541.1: 30.3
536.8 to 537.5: 31.4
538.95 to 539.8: 29.6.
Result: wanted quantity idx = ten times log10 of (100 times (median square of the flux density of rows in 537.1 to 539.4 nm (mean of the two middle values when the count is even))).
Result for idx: 49.3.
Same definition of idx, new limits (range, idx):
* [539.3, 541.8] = 49.1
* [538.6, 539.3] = 50.1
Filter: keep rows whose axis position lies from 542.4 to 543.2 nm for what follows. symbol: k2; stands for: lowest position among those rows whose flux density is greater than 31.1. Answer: 542.495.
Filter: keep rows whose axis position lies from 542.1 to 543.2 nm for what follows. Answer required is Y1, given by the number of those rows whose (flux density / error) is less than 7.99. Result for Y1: 1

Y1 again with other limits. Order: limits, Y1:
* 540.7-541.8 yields 7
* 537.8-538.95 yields 4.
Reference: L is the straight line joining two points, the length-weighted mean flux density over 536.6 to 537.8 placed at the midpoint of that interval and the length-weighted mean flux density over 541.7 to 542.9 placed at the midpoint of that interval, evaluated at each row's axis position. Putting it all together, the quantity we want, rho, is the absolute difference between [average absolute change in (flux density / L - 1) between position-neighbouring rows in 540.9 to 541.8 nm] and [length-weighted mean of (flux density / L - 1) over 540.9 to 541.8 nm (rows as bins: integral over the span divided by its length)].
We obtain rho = 0.18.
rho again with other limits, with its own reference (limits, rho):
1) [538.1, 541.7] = 0.13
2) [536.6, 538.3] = 0.12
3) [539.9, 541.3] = 0.15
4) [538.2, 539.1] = 0.05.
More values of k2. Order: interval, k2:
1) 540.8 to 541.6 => 541.496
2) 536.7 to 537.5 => 537.150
